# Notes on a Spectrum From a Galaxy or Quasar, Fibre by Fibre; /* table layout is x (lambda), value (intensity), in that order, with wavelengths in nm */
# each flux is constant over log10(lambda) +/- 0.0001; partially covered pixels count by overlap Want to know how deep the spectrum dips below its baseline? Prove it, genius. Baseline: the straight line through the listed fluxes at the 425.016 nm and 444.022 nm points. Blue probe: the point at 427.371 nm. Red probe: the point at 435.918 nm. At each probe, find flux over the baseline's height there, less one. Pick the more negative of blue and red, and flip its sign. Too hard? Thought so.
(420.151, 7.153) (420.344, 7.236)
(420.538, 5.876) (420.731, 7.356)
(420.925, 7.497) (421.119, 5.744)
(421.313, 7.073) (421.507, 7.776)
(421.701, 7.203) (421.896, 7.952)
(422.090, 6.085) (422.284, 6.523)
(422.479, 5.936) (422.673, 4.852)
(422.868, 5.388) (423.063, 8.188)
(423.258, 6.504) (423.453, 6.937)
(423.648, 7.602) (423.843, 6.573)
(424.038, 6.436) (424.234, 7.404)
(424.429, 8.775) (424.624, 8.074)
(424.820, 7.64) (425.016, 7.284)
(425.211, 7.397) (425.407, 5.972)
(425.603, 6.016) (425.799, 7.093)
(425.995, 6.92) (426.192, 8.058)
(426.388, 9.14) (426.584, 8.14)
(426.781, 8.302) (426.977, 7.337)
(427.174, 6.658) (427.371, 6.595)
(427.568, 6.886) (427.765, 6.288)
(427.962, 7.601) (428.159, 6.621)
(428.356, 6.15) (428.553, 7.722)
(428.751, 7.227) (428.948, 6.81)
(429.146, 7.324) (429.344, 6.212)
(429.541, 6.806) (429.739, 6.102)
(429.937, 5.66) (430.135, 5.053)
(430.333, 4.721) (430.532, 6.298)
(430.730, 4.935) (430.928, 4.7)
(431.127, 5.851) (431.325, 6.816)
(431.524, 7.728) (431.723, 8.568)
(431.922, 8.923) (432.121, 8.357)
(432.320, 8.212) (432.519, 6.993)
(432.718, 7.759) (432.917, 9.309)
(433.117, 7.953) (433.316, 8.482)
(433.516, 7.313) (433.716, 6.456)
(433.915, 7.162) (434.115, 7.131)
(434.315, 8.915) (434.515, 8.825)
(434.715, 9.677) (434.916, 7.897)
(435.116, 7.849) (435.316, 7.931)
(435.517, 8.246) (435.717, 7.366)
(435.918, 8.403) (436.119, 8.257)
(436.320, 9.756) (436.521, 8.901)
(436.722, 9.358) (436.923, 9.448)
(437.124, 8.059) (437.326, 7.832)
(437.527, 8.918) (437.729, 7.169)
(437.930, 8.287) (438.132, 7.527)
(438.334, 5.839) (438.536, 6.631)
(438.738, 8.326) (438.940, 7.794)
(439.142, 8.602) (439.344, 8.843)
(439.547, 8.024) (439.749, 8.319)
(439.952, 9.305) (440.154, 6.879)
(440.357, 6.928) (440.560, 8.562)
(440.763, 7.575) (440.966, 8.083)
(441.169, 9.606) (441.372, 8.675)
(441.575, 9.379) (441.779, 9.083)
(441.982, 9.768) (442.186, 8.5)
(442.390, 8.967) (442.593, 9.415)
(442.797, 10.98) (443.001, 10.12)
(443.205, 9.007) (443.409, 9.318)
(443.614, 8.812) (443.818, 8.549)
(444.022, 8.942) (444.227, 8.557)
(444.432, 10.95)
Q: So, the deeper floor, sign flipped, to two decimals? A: 0.12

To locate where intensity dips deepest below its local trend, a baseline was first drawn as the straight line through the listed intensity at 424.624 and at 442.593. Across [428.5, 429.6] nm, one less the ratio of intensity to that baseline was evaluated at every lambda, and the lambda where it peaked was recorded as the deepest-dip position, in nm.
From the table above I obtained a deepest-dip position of 429.344 nm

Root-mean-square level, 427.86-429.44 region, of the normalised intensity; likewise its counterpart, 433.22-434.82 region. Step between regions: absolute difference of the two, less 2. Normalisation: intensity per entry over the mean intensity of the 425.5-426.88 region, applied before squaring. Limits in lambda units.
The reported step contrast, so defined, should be -1.86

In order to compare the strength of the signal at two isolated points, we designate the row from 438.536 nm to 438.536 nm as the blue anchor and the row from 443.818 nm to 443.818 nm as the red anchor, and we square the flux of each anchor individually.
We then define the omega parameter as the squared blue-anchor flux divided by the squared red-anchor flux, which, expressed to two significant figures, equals 0.60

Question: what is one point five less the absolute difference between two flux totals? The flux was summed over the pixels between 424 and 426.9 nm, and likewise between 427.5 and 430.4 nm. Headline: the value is -14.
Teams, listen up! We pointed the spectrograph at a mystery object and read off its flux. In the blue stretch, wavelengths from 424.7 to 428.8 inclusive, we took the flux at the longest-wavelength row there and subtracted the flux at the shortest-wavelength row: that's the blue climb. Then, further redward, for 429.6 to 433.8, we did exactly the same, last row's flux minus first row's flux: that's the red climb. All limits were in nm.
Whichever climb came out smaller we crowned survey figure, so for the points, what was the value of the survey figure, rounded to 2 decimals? -0.41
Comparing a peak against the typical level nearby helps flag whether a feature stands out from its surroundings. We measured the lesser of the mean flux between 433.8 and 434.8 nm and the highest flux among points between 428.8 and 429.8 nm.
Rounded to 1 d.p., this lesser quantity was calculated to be 7.3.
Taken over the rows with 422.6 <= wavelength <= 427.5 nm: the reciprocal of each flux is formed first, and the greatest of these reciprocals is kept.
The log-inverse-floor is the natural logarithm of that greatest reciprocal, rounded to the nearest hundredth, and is -1.58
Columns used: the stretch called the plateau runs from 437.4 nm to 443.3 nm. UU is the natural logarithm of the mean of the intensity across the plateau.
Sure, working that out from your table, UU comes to 2.13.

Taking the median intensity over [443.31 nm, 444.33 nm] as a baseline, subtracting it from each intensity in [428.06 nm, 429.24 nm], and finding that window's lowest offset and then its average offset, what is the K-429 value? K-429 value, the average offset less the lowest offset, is 0.8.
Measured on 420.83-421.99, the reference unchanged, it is 1.5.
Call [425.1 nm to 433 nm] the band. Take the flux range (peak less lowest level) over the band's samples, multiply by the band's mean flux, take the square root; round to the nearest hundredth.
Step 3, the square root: 5.67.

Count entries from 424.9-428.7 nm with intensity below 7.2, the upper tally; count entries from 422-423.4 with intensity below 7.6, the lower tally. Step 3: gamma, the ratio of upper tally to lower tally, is 1.67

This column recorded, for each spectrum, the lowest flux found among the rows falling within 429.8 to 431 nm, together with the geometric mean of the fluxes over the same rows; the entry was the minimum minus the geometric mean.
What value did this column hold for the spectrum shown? -0.50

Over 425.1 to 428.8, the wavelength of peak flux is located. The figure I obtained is 426.388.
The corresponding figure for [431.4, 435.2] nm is 434.715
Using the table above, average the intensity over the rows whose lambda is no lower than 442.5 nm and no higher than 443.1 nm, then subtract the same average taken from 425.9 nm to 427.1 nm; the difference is 2.2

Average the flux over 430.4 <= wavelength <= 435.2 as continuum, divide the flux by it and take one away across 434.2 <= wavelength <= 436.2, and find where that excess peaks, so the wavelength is 434.715 nm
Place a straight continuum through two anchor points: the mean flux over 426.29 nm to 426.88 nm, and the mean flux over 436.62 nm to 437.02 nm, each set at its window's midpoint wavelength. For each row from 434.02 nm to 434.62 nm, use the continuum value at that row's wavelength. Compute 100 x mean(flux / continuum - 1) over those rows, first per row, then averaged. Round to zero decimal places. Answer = -10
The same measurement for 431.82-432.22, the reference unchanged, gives -4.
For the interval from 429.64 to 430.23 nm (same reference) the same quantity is -36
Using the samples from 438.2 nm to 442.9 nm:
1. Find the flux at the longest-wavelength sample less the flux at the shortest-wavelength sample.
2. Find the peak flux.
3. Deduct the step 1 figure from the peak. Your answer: 5.8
